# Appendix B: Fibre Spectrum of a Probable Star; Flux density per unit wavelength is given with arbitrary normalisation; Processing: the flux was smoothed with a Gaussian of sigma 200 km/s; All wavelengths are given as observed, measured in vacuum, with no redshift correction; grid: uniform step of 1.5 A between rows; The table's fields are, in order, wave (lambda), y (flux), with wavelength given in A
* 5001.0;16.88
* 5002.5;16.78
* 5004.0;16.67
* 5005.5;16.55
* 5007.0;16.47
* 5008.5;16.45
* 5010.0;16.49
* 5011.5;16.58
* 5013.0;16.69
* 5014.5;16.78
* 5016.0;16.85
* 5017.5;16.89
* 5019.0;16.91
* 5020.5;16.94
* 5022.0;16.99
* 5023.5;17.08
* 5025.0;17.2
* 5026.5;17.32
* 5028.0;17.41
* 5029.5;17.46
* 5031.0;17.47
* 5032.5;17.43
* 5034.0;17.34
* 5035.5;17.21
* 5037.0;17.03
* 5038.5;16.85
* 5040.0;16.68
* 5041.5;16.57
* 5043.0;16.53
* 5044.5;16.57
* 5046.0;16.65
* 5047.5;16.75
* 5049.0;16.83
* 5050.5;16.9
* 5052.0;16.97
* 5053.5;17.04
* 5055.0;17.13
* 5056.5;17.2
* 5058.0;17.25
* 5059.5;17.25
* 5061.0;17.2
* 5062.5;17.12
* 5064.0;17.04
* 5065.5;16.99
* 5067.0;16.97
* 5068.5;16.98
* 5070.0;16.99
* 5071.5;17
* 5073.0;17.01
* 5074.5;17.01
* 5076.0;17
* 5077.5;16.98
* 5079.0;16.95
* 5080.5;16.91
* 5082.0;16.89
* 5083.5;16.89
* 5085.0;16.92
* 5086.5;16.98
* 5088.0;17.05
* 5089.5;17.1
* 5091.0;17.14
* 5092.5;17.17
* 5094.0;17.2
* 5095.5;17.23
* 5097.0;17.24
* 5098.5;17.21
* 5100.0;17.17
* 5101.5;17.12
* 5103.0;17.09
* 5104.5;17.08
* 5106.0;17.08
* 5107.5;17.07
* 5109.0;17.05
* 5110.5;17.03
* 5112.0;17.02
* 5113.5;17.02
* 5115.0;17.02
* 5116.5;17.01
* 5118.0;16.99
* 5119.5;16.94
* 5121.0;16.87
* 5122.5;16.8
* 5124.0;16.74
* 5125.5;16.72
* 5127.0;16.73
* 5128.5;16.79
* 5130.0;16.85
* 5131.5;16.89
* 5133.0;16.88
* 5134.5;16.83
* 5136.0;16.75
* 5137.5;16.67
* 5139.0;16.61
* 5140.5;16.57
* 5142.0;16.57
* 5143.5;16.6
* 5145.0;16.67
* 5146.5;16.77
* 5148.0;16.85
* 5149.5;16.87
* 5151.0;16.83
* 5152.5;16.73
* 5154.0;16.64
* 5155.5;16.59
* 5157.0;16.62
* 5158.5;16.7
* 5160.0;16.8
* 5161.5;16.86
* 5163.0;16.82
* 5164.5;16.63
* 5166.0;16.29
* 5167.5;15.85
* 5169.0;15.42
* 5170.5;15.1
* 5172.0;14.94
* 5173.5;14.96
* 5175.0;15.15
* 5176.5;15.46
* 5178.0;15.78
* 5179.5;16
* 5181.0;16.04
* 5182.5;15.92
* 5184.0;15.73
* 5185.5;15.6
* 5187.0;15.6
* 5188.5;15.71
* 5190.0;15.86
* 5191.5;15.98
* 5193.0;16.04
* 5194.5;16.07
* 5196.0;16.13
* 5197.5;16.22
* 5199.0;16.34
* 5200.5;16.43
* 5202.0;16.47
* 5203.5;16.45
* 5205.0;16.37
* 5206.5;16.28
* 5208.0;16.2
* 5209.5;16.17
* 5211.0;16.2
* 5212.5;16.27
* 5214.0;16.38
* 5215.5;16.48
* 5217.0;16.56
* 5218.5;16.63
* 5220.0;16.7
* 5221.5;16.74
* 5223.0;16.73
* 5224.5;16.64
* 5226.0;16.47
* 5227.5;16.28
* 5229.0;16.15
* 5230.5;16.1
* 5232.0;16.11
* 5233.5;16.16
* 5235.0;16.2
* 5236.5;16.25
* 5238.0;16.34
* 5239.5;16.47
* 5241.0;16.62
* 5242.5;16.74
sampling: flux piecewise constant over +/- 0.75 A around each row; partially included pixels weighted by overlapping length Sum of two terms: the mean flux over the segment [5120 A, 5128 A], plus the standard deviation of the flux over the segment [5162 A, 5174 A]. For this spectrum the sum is 17.5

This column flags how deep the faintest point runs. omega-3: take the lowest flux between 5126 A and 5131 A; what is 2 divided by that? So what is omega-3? 0.120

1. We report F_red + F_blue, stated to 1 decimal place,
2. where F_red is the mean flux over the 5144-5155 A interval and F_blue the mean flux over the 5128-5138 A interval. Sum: 33.6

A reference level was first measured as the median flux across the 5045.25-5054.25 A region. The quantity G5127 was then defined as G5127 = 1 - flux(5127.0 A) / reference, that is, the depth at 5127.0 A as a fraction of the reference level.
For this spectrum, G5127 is 0.01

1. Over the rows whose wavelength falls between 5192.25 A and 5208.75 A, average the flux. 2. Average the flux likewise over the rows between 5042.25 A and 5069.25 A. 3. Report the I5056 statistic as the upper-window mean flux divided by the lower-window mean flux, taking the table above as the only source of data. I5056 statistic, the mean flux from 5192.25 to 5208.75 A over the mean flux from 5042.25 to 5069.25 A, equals 0.959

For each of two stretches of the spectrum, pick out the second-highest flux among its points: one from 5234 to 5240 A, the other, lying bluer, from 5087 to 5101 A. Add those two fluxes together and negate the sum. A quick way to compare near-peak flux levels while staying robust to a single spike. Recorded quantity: -33.6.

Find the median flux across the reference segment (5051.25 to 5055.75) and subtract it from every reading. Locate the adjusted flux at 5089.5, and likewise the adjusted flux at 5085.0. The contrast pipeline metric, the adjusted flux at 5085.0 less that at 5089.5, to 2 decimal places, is -0.18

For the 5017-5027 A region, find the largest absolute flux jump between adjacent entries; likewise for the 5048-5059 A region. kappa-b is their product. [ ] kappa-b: 0.011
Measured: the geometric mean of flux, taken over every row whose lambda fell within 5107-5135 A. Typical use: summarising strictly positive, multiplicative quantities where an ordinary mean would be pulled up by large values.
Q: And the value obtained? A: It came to 16.9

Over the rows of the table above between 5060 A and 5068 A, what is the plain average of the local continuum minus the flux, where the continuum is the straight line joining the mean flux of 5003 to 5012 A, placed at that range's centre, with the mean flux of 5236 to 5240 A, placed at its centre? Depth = -0.6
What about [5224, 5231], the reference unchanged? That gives 0.0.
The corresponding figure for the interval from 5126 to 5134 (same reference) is -0.4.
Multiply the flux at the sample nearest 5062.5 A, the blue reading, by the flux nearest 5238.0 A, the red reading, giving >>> 280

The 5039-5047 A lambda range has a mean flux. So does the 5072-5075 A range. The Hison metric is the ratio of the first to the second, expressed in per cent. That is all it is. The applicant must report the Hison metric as 98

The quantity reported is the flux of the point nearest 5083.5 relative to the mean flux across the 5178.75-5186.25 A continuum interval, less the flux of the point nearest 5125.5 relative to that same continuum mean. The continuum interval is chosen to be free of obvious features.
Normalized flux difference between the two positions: 0.011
